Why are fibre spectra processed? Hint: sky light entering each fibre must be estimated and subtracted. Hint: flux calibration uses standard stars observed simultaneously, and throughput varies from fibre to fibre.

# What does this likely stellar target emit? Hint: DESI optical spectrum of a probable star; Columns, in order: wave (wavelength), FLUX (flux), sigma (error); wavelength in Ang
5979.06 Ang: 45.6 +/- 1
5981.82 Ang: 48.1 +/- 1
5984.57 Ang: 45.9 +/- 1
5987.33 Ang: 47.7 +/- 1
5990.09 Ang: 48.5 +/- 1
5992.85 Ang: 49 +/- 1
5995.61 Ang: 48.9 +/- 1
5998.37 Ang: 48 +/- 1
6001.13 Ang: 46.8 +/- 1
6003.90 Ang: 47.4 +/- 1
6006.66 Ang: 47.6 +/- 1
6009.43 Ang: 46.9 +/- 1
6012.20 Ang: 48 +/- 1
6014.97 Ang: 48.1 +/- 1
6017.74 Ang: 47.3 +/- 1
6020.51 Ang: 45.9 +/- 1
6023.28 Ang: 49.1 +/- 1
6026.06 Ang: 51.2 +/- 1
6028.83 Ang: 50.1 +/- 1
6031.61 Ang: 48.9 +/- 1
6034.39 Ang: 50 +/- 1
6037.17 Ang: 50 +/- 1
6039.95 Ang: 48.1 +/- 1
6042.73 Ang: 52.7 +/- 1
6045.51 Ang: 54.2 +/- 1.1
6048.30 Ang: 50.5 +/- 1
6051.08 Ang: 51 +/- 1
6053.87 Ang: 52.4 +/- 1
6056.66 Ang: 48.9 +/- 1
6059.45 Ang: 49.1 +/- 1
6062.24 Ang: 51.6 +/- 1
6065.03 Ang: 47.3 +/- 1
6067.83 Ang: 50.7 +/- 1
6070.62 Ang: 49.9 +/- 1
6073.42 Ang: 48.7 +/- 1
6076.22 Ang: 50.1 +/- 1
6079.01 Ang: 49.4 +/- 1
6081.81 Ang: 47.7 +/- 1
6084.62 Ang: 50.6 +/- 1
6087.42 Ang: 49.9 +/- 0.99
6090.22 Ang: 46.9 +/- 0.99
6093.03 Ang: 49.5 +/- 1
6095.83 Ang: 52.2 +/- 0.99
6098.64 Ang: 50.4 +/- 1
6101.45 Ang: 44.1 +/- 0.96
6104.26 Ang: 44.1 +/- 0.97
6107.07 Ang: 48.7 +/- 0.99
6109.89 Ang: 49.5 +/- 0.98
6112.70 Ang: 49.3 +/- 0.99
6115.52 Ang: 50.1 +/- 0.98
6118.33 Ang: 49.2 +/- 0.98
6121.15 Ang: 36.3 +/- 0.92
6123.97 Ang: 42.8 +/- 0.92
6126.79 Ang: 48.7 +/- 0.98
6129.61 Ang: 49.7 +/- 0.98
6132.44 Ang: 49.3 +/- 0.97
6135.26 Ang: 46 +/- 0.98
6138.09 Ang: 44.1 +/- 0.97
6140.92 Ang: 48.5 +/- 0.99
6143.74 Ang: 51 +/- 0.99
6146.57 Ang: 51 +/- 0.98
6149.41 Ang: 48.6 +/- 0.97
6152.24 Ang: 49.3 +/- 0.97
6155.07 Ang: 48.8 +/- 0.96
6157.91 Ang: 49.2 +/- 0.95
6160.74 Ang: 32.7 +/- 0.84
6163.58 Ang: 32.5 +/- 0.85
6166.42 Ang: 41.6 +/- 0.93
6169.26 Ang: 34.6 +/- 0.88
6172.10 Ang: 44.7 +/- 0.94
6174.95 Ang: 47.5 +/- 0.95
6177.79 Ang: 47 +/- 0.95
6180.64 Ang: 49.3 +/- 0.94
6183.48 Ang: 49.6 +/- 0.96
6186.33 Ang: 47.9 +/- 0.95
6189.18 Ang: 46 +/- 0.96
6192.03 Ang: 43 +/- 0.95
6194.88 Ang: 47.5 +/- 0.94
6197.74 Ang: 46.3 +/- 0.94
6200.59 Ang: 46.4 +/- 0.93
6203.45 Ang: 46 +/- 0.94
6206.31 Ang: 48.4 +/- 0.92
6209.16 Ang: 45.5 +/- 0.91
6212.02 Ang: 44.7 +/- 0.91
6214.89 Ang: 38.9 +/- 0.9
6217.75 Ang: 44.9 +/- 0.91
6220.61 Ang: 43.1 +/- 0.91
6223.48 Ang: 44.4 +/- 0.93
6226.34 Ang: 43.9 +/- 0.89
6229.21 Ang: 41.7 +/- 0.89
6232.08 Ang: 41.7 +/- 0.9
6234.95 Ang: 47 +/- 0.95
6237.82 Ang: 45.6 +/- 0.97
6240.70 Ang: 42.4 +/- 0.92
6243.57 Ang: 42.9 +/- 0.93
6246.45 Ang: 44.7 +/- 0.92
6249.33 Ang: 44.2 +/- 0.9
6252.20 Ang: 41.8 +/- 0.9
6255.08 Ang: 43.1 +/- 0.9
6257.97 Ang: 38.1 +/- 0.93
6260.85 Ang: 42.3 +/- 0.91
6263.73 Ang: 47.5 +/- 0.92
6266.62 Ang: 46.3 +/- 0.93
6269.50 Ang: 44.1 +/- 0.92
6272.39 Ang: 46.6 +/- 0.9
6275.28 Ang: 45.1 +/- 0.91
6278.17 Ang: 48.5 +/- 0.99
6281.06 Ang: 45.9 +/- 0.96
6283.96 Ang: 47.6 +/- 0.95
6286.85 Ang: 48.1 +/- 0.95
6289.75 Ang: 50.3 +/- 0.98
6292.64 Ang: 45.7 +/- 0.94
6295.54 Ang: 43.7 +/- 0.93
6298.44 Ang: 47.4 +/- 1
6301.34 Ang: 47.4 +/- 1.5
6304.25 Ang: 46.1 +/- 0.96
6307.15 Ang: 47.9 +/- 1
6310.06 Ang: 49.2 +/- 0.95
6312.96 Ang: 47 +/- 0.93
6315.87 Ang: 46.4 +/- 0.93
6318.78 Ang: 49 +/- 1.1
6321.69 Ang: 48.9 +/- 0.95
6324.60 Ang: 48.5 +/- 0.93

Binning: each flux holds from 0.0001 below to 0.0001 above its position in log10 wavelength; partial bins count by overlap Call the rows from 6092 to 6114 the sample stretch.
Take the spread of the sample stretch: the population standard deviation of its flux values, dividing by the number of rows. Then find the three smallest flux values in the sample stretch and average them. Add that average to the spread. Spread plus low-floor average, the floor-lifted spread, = 48.3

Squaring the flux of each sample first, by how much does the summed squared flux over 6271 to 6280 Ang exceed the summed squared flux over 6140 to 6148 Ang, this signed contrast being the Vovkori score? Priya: -996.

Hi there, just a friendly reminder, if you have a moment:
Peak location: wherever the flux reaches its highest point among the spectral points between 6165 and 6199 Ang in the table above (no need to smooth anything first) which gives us 6183.48 Ang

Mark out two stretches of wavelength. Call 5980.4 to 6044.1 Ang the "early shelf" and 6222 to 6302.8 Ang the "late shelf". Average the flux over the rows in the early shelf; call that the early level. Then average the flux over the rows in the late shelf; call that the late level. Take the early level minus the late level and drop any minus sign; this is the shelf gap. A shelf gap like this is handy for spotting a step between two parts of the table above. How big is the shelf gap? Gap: 3.51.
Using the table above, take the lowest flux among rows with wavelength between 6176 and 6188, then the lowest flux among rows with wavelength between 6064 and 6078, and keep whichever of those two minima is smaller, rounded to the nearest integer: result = 47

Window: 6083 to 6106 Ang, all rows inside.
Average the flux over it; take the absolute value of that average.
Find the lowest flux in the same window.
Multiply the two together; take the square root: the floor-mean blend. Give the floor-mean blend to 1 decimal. 46.2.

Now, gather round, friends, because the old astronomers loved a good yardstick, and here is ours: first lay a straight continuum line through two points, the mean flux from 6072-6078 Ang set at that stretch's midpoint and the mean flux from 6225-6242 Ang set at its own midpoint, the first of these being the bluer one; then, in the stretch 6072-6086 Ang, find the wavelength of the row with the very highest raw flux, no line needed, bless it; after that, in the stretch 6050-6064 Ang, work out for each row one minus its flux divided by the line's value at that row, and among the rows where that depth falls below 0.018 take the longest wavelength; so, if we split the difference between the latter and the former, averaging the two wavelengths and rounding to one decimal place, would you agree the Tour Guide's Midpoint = 6073.4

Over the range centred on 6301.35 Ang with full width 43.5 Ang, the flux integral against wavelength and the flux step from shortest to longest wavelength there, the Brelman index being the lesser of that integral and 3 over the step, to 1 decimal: 1.0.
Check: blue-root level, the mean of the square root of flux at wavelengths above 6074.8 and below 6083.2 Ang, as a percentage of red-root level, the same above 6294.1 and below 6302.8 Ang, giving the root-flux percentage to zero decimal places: 103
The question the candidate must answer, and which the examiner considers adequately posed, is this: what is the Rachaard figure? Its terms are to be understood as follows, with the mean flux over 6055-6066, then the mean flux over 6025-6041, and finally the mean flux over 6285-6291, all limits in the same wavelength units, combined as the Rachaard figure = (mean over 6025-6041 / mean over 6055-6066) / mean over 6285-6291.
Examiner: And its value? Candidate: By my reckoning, 0.0205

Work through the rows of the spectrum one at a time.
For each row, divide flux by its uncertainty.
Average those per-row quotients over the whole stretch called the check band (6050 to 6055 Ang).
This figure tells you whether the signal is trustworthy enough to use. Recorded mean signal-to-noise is 51.7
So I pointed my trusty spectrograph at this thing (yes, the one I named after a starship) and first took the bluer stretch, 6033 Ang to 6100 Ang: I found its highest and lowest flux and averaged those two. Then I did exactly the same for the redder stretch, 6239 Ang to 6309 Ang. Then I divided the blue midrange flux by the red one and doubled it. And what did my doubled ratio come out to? 2.29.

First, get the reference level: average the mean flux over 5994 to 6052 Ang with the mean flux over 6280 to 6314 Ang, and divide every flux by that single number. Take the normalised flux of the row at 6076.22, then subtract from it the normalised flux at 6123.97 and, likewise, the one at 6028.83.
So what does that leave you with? -0.89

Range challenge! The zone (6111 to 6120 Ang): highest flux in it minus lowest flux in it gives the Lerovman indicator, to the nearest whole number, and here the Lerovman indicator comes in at 1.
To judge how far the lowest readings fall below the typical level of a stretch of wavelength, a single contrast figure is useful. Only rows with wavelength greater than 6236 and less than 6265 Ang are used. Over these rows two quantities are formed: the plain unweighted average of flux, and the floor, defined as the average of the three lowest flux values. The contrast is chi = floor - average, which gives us -2.5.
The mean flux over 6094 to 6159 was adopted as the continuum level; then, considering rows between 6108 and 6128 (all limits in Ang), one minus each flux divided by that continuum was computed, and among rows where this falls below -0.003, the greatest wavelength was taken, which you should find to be 6126.79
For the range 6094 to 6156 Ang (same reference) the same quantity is 6155.07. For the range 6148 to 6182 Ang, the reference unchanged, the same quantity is 6180.64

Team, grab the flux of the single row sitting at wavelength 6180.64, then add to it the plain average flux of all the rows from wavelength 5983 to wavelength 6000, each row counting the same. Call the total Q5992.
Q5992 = 97.3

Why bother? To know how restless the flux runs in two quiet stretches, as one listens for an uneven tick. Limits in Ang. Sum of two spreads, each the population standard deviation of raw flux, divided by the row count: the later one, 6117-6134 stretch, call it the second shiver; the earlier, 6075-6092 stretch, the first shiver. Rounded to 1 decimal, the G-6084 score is 6.3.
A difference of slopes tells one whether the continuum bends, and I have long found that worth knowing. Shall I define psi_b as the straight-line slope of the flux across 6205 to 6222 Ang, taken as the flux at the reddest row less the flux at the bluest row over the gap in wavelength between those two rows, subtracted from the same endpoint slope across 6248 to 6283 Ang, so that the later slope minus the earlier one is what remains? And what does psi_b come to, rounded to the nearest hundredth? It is 0.42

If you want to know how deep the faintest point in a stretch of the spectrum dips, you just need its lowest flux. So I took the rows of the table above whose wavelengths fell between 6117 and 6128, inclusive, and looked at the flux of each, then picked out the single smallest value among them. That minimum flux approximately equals 36.3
